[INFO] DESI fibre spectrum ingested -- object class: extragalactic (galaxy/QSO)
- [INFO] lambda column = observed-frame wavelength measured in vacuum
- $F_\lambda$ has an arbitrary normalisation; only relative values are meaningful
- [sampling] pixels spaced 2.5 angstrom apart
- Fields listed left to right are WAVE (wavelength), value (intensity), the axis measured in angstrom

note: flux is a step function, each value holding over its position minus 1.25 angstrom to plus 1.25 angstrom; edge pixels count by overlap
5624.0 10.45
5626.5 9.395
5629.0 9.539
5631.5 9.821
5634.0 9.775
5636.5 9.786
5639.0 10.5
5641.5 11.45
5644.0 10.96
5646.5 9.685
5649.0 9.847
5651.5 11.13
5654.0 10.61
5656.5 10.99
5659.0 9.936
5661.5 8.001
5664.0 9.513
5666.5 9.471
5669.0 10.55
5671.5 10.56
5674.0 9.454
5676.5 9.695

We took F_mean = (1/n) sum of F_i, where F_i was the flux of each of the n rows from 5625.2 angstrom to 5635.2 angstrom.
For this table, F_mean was 9.6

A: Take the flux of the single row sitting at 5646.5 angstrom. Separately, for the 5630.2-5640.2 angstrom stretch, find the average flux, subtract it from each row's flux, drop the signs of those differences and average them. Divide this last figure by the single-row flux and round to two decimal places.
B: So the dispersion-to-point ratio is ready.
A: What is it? 0.03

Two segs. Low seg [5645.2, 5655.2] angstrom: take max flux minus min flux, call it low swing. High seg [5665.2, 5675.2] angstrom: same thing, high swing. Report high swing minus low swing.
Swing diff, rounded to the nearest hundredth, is -0.34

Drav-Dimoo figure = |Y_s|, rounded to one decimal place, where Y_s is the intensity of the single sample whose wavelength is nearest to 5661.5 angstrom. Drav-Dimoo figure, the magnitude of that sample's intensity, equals 8.0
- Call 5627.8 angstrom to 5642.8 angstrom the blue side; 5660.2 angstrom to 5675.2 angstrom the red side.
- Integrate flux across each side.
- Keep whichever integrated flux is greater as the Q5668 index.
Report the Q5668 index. 152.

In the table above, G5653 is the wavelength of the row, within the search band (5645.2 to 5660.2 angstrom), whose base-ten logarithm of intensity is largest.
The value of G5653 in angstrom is 5651.5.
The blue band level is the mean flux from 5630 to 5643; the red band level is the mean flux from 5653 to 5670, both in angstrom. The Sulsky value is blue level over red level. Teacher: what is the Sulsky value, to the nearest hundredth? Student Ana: 1.04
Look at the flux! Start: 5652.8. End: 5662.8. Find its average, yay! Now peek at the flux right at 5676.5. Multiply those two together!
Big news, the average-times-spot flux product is 96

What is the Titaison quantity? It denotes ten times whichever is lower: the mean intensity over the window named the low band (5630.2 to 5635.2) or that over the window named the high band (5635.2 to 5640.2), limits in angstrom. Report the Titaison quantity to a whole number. 98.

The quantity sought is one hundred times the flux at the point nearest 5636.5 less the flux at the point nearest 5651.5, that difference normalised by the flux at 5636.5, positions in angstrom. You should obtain -14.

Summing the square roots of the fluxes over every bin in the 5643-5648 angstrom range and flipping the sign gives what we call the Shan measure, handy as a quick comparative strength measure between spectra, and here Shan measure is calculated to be -6.42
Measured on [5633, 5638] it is -6.25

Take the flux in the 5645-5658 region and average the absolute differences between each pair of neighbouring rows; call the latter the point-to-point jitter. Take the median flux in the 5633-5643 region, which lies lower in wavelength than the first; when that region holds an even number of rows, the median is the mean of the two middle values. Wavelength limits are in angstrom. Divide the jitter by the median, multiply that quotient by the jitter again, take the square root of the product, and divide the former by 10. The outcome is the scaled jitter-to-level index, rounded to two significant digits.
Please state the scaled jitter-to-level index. 0.018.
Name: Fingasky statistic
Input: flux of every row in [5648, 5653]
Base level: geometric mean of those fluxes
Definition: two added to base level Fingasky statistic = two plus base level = 12.5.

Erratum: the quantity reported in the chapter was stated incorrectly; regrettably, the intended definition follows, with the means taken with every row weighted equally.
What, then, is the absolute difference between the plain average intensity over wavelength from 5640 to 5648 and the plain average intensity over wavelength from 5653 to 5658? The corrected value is 0.10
